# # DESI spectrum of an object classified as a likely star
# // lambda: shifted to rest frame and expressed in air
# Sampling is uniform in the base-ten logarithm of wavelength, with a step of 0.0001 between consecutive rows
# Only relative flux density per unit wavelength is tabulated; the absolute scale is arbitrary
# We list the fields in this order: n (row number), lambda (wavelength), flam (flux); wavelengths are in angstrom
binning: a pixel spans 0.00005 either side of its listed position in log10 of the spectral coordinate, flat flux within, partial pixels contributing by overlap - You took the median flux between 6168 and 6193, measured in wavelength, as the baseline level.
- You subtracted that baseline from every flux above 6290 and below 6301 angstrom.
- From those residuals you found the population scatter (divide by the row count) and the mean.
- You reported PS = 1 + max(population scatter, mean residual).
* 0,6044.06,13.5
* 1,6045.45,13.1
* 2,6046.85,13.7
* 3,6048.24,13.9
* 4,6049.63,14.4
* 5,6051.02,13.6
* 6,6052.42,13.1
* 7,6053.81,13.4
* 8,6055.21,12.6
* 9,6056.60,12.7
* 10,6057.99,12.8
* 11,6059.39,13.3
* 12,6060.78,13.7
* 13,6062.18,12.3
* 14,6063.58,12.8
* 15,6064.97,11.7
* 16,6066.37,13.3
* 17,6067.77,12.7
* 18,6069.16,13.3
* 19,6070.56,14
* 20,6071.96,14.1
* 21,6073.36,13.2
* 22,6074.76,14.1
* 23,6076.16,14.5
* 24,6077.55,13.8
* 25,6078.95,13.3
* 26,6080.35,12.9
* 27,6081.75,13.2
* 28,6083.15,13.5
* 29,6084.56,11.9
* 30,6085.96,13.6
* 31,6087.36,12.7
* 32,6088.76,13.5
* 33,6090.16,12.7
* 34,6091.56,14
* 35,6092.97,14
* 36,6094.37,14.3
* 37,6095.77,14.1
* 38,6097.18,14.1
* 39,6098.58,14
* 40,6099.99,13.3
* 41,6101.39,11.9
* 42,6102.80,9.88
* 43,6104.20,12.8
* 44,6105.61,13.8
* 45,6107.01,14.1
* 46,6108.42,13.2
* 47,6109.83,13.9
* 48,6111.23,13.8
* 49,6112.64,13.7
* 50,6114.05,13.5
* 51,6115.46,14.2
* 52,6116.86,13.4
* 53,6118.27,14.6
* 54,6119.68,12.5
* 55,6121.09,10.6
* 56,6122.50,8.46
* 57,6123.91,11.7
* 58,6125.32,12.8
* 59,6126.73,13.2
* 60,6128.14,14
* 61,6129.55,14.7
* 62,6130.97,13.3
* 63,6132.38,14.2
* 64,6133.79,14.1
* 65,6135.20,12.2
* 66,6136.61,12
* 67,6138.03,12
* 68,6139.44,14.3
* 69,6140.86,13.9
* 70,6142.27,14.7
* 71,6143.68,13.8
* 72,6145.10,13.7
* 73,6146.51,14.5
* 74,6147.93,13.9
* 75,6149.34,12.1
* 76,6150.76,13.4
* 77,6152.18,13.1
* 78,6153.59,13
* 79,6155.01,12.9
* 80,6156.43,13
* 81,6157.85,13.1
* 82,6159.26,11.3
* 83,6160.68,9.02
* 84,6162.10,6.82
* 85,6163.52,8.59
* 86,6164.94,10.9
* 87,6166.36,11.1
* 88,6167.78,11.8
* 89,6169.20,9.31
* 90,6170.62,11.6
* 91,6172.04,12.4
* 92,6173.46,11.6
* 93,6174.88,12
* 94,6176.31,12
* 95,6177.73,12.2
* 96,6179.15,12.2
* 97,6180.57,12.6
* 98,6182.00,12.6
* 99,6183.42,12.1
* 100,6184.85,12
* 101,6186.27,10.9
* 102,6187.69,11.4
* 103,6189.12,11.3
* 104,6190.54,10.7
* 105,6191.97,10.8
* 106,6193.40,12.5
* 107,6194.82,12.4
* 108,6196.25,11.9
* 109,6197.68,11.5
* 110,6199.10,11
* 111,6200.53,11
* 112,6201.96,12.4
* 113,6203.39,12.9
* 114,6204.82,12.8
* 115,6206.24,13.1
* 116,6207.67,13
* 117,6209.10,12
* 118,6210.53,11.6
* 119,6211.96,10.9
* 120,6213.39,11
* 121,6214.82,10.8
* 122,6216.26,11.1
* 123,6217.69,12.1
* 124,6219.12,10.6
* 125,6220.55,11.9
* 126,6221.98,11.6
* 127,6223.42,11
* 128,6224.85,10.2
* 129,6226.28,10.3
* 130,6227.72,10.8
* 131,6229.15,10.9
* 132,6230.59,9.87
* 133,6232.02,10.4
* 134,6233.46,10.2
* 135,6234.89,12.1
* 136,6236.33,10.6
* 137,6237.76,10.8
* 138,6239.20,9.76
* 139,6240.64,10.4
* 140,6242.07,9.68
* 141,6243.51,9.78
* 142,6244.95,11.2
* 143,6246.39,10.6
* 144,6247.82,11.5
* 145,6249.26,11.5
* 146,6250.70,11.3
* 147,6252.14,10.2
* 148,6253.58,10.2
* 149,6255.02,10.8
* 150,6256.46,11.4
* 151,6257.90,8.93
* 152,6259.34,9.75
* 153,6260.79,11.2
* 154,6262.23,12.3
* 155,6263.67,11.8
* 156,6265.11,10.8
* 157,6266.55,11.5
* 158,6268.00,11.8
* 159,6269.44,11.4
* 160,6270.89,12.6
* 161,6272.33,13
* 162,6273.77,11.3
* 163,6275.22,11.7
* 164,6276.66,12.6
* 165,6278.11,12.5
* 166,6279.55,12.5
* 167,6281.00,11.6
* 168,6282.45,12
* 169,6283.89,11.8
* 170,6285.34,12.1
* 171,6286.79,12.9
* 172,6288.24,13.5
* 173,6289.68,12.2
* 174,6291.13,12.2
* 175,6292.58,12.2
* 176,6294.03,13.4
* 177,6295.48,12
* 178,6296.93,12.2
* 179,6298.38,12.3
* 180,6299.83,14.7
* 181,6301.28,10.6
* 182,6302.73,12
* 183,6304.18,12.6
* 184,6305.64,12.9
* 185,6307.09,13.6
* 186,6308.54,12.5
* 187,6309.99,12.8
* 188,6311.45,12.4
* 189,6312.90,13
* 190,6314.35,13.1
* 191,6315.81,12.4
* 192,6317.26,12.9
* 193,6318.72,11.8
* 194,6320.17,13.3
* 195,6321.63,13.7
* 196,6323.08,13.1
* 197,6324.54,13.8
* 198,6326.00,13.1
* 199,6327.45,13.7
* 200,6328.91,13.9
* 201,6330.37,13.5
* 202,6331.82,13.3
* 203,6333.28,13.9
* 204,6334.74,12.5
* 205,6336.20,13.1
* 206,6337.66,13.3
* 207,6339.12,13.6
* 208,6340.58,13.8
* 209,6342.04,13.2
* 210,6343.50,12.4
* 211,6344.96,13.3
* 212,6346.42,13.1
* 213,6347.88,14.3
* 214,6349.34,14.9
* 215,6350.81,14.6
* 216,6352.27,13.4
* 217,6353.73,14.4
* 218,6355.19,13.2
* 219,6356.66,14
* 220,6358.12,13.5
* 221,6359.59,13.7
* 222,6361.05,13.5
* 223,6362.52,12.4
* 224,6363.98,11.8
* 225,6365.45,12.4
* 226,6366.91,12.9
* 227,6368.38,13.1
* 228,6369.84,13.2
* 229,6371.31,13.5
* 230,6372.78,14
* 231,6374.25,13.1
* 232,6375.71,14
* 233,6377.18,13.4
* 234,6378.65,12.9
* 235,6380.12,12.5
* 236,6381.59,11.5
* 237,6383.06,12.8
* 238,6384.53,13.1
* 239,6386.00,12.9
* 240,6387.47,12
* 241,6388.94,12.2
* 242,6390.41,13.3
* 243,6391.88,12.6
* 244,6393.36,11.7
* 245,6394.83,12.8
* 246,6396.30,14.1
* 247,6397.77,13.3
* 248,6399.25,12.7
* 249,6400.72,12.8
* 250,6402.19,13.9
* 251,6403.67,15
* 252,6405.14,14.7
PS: 1.92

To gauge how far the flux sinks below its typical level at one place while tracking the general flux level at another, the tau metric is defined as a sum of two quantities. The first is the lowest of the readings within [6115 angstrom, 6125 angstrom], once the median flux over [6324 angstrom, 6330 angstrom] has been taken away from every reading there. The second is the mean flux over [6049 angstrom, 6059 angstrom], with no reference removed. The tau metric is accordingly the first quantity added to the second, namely 7.9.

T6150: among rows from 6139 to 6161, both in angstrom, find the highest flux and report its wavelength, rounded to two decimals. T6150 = 6142.27 angstrom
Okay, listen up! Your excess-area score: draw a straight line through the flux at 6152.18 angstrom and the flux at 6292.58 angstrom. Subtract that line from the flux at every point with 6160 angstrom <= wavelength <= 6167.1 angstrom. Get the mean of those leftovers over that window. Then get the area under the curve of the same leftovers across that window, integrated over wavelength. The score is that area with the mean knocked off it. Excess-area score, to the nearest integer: -23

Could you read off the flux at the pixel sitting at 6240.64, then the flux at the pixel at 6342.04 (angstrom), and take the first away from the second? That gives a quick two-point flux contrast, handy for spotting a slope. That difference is 3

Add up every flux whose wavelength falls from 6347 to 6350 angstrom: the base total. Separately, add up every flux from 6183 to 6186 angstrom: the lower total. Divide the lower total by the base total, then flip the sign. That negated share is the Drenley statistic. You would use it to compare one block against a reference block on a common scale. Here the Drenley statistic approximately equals -0.83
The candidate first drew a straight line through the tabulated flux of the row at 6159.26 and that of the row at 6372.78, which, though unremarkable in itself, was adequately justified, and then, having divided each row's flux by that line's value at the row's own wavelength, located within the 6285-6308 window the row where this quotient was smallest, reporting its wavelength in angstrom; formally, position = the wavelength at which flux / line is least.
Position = 6301.28 angstrom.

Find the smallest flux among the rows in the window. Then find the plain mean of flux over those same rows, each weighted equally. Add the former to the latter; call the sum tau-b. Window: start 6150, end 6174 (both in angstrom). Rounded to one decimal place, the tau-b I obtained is 18.2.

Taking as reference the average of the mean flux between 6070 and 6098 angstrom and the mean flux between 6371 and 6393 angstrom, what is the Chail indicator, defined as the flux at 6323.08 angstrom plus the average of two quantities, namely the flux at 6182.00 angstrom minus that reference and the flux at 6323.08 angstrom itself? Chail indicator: 19.3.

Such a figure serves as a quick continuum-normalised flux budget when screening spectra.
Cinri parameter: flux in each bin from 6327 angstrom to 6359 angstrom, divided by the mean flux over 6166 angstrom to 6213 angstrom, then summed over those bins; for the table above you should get 25.3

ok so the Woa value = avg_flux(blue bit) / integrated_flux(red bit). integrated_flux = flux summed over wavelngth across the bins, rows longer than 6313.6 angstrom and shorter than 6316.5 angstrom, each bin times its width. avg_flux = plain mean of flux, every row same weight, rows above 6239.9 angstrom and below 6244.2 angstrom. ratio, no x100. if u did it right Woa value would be 0.27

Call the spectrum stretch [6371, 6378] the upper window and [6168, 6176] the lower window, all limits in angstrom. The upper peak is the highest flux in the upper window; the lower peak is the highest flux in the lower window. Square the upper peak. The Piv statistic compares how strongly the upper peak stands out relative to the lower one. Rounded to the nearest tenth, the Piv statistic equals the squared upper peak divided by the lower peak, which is 15.8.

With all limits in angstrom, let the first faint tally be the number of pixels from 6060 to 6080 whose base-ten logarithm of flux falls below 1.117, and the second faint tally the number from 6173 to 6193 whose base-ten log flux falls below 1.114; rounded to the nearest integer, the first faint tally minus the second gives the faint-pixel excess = -10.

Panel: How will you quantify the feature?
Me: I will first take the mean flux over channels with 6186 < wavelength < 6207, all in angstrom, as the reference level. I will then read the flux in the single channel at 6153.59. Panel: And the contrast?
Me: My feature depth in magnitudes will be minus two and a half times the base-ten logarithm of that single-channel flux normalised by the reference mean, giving -0.11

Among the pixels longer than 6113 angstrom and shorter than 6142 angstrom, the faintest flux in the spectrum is 8.46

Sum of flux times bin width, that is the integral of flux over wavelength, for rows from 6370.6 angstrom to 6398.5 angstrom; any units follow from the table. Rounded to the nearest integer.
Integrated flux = 361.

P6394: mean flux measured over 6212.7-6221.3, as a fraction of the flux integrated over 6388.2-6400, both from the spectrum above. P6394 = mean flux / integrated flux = 0.074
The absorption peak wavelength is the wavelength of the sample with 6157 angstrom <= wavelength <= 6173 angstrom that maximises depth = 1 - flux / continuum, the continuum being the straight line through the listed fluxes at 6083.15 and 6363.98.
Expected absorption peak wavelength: 6162.10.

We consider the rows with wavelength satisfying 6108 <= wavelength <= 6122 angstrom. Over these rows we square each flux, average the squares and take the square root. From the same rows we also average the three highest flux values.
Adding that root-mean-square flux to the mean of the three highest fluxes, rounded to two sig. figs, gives 28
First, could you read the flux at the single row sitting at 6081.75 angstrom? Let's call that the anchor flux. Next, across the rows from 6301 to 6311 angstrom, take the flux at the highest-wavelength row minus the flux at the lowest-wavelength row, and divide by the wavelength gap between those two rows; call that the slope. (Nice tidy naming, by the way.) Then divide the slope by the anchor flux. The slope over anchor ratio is 0.019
